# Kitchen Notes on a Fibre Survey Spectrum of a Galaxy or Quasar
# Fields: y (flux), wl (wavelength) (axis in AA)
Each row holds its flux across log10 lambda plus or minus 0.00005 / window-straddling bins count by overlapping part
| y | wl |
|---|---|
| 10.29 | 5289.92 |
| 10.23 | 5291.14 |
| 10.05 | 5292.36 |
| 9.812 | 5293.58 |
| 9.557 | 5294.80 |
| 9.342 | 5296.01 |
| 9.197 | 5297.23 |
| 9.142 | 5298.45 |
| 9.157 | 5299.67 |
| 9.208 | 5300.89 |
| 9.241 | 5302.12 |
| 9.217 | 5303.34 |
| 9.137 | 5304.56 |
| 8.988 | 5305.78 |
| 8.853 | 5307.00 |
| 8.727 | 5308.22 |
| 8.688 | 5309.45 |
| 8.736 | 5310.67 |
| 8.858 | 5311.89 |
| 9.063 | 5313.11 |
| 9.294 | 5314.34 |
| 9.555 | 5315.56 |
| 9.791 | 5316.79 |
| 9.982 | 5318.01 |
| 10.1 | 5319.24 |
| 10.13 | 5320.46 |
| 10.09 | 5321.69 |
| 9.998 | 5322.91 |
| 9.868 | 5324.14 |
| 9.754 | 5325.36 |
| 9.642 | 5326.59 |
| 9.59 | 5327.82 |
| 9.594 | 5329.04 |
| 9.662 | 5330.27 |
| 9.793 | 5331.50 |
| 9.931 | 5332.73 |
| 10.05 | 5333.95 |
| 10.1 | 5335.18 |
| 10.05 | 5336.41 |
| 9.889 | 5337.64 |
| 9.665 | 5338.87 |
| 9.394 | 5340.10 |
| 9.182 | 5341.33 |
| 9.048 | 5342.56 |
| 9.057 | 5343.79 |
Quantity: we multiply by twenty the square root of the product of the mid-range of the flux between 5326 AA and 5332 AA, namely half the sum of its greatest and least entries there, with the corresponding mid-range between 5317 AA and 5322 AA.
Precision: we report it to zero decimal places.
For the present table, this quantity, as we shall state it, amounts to 197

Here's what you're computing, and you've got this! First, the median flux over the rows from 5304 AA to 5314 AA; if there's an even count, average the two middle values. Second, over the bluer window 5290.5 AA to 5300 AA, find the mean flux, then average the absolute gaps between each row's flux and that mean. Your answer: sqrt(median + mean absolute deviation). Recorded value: 3.03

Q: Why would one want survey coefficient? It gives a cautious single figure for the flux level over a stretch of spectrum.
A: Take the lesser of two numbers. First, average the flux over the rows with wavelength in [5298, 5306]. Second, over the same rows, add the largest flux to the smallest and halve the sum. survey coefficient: 9.1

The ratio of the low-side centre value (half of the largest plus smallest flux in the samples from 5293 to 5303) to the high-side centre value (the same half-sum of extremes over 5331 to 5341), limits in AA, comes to 0.972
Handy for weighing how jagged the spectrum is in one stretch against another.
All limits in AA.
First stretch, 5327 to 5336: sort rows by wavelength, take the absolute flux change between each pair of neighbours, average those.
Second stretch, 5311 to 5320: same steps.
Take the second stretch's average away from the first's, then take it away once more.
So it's -0.33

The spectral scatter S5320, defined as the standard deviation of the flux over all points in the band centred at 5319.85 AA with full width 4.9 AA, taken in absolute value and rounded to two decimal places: 0.06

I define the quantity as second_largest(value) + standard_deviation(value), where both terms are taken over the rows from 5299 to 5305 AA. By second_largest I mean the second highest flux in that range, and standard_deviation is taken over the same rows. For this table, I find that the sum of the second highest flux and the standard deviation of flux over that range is 9.3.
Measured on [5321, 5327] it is 10.2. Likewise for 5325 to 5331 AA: 9.7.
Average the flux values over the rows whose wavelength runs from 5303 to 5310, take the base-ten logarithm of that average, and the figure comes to 0.951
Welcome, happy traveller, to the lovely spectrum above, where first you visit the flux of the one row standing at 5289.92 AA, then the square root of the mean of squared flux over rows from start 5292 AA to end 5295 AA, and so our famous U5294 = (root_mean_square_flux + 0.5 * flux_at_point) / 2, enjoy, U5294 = 7.5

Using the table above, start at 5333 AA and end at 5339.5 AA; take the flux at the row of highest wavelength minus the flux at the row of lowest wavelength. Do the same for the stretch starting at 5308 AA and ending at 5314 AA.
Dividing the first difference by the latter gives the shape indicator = -1.1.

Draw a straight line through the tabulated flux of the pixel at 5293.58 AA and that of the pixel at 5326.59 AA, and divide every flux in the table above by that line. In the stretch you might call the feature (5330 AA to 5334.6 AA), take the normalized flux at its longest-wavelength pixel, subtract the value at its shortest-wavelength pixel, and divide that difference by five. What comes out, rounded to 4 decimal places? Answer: 0.0085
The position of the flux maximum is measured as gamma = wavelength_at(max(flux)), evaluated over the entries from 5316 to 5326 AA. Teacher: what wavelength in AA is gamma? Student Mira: 5320.46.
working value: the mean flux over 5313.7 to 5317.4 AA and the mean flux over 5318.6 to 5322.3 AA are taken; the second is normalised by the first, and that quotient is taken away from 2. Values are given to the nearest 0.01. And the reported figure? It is 0.94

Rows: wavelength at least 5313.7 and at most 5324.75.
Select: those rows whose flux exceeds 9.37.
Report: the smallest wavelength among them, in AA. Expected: 5315.56 AA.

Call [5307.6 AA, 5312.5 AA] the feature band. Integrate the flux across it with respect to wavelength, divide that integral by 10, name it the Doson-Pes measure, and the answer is 4.3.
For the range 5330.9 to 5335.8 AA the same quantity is 4.9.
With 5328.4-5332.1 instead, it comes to 3.6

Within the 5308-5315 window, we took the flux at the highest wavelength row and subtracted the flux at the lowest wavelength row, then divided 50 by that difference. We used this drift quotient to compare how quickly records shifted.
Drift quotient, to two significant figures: 88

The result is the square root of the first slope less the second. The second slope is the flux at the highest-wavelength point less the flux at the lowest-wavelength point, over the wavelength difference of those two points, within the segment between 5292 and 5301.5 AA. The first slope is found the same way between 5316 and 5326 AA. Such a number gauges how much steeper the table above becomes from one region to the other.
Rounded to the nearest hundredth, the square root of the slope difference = 0.31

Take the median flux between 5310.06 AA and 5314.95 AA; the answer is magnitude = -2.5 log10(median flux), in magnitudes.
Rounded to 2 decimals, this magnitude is -2.38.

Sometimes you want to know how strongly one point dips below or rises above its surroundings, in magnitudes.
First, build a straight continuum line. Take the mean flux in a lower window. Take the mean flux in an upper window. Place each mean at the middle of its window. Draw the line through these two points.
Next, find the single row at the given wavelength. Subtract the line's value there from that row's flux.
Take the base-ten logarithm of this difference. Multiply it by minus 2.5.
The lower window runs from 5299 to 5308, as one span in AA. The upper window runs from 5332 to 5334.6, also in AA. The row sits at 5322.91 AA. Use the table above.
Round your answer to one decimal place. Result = 1.3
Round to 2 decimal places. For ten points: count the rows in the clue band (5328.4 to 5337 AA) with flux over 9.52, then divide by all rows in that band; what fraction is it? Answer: 1.00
